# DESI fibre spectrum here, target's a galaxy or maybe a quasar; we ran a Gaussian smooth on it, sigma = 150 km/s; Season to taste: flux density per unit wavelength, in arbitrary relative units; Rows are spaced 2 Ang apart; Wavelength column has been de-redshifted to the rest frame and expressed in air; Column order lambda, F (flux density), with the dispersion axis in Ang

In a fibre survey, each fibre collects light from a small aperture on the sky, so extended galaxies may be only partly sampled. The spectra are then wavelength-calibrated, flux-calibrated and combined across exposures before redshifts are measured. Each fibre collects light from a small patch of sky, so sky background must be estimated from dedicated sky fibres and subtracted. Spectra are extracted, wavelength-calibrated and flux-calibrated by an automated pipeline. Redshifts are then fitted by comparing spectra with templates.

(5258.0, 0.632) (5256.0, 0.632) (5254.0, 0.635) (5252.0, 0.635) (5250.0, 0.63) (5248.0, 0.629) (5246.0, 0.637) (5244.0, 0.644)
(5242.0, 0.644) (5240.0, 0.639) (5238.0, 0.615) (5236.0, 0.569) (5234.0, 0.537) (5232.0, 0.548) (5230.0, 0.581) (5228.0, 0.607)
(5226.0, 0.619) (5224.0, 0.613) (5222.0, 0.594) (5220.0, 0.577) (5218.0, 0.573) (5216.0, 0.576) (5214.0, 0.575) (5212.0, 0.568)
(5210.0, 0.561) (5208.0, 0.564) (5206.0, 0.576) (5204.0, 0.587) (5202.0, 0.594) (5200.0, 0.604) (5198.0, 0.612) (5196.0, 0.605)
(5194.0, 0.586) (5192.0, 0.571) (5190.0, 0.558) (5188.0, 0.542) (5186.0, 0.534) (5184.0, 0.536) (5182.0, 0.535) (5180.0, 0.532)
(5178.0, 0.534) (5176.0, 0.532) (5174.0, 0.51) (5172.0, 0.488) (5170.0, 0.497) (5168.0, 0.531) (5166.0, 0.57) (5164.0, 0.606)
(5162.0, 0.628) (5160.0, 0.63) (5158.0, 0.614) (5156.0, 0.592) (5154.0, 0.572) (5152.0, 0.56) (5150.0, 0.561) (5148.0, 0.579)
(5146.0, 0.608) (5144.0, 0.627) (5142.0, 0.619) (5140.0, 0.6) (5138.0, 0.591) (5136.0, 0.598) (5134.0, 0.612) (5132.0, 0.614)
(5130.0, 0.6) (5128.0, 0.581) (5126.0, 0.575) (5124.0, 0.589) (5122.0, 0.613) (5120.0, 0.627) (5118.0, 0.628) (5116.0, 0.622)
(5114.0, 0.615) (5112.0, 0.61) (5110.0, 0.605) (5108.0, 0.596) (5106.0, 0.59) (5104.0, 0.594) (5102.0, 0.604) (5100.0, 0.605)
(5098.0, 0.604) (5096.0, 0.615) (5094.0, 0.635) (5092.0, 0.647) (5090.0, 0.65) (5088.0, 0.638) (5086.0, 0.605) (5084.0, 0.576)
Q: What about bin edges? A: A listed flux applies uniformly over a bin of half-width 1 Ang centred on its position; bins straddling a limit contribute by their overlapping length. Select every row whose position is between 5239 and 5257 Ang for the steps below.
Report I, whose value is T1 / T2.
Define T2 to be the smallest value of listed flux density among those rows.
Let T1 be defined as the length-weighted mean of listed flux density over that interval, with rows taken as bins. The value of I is 1.01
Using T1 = 0.636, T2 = 0.629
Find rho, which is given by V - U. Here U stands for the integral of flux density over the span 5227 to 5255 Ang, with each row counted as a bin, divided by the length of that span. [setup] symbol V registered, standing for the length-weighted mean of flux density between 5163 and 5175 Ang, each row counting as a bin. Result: -0.08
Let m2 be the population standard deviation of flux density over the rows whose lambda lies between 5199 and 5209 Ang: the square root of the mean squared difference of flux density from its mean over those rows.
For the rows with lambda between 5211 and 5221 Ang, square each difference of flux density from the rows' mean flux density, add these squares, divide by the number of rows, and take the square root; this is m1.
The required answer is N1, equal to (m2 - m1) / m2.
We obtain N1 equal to 0.77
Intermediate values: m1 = 0.0032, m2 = 0.0139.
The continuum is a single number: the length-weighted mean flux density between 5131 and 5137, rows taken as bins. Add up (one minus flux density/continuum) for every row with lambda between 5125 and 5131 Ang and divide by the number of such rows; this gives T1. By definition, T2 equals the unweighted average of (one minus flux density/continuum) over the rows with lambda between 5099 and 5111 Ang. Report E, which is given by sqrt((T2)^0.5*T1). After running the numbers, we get 0.07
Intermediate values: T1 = 0.037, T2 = 0.015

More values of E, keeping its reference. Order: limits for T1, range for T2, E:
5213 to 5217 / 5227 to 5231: 0.09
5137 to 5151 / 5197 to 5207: 0.05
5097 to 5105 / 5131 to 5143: 0.03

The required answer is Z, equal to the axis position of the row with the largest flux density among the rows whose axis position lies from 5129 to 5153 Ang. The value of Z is 5144.0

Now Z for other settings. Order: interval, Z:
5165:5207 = 5198.0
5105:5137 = 5118.0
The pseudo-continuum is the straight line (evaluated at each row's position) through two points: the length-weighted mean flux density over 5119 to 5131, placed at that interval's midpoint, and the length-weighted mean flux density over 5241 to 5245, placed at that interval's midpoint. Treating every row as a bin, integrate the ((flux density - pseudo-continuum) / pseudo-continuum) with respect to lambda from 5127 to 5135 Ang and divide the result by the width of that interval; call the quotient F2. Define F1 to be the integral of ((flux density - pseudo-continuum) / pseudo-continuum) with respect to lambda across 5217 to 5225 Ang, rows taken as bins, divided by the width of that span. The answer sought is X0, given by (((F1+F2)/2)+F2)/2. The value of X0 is -0.016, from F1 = -0.073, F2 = 0.003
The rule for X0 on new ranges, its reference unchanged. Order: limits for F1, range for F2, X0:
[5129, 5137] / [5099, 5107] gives 0.014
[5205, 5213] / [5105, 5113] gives -0.014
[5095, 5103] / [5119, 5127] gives 0.014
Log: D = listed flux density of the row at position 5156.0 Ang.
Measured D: 0.592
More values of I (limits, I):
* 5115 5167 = 1.07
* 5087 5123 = 1.05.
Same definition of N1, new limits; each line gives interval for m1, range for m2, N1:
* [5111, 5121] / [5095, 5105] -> -0.04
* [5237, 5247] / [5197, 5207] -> 0.15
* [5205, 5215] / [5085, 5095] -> 0.63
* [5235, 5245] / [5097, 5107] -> -3.64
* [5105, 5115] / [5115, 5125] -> 0.37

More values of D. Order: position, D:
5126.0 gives 0.575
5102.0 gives 0.604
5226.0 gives 0.619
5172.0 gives 0.488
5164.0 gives 0.606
